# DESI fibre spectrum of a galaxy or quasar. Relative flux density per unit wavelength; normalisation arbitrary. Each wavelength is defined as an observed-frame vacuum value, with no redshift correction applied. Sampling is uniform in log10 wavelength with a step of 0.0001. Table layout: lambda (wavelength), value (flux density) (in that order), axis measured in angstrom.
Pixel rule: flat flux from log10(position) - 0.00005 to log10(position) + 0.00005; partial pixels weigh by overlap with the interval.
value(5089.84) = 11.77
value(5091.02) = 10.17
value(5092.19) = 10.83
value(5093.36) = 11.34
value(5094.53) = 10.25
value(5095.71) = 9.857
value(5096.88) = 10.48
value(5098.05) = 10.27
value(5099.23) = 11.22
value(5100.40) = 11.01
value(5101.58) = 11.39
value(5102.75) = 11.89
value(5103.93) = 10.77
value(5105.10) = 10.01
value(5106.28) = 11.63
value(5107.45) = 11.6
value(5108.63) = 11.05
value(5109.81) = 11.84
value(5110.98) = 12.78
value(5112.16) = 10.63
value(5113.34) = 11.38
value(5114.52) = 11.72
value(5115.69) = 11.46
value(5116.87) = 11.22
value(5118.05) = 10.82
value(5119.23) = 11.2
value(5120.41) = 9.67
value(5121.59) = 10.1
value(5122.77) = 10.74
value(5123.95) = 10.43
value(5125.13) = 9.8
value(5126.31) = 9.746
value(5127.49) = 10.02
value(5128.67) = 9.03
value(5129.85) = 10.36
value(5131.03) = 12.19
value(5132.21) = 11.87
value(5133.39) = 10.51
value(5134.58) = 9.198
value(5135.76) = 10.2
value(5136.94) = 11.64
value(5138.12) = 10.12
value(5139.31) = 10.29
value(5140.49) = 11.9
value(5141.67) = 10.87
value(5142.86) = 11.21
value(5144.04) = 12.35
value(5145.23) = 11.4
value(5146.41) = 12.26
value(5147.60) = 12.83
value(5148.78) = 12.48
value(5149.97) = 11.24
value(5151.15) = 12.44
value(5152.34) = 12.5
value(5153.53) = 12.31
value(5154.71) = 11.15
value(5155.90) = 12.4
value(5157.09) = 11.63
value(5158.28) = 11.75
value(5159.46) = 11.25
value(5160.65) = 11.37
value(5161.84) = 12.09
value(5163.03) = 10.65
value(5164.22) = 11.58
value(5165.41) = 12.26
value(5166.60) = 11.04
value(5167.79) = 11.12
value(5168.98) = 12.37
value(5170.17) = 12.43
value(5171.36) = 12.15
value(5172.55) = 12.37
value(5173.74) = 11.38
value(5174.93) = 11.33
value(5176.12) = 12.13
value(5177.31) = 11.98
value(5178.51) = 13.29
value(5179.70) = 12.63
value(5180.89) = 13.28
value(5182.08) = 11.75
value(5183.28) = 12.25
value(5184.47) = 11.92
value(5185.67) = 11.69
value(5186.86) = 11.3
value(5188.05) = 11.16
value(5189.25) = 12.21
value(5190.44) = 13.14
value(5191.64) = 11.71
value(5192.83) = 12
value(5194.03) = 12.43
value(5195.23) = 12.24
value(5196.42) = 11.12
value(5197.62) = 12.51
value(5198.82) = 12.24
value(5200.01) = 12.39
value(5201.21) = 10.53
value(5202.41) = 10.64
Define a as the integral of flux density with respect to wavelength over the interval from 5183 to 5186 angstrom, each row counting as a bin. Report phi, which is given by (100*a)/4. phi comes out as 895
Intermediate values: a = 36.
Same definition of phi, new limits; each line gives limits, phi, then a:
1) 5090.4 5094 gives 970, 39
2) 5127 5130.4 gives 833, 33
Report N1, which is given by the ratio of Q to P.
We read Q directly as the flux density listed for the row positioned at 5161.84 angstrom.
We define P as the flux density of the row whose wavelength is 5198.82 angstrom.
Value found 0.99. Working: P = 12.24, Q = 12.09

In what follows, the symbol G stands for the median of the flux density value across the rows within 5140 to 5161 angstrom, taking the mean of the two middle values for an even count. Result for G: 11.8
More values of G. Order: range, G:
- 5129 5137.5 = 10.5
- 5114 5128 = 10.6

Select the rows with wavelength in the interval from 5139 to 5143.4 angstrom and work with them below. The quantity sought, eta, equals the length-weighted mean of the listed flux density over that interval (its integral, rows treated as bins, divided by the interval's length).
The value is 11.1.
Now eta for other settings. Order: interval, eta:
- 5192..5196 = 12.2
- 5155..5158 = 11.9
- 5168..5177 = 12.0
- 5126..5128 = 9.9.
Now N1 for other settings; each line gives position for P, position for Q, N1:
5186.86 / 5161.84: 1.07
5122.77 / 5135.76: 0.95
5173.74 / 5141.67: 0.96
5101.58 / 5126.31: 0.86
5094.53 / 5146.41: 1.20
